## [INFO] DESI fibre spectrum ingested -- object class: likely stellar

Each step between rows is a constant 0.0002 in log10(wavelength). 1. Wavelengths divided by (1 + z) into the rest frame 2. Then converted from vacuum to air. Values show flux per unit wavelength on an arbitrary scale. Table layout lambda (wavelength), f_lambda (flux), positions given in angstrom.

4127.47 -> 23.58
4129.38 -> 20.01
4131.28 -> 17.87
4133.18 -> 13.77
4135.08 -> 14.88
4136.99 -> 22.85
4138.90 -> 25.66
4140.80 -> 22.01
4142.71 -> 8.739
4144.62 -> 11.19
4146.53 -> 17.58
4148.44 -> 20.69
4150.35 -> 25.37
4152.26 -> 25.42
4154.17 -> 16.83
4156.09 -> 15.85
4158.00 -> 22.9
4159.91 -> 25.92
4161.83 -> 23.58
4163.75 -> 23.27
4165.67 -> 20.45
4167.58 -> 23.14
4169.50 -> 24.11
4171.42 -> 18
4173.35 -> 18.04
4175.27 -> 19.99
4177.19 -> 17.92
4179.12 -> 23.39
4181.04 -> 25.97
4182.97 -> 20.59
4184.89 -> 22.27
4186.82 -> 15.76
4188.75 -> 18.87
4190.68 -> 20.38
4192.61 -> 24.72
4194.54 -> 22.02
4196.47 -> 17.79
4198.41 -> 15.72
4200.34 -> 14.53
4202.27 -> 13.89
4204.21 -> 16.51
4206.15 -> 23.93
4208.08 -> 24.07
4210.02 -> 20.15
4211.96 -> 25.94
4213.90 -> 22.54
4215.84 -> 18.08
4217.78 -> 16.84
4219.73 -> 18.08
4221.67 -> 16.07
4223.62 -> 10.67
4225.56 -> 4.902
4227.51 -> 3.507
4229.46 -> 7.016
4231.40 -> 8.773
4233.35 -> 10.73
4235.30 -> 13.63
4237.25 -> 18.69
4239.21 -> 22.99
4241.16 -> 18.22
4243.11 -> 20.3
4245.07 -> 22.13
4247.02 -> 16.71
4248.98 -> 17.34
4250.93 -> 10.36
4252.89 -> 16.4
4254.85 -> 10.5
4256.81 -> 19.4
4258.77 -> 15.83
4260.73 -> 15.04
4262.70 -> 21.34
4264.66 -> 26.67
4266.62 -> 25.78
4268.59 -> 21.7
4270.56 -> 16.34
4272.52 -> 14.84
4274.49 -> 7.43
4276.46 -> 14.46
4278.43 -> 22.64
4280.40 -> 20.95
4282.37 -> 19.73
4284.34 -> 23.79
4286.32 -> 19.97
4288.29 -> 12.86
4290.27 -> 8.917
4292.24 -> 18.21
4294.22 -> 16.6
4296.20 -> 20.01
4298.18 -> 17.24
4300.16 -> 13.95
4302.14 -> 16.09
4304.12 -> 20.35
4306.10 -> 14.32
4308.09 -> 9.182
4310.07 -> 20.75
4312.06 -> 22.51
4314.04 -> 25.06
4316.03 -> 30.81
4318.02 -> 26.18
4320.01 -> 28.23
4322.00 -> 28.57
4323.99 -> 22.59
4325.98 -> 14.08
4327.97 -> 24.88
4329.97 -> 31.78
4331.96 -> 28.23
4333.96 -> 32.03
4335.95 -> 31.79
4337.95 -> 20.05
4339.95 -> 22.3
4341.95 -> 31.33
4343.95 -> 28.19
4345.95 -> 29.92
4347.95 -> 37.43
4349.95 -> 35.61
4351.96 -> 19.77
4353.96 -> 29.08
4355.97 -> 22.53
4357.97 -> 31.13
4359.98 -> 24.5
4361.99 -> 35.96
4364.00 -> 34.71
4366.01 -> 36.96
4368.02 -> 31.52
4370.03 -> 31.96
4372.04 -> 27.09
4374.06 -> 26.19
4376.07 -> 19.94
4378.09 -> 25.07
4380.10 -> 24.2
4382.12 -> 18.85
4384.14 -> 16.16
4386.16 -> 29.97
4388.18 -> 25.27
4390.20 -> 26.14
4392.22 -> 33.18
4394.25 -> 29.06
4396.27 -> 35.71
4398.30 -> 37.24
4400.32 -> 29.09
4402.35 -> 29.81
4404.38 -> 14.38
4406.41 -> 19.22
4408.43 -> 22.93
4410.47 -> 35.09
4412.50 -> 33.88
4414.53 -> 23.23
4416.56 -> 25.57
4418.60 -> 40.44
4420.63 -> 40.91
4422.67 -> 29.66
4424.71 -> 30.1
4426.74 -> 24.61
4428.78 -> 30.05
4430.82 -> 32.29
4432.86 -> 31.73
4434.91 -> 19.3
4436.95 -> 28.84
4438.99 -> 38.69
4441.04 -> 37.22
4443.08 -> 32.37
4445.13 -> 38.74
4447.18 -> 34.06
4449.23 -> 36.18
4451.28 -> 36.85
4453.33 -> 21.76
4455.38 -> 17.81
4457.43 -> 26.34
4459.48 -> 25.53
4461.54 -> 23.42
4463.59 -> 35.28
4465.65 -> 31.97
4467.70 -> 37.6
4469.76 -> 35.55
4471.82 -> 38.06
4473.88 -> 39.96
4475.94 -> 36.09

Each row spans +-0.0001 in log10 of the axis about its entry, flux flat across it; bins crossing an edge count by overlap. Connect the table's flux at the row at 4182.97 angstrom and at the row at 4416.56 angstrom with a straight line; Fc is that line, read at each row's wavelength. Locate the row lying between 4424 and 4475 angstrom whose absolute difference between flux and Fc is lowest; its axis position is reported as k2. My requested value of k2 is 4457.43 angstrom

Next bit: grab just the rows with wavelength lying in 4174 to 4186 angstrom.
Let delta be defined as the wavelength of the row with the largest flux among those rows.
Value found 4181.04 angstrom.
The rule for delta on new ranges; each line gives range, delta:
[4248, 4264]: 4262.70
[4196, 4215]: 4211.96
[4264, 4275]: 4264.66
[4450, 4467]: 4451.28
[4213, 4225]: 4213.90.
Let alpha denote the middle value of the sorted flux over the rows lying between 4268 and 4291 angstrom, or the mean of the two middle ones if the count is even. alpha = 18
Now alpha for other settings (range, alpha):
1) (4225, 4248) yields 15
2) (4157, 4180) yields 23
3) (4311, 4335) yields 27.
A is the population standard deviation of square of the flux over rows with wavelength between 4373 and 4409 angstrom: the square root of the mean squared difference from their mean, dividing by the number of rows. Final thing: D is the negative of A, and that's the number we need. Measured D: -324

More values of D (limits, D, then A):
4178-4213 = -155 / 155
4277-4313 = -141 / 141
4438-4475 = -388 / 388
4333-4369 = -318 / 318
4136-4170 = -176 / 176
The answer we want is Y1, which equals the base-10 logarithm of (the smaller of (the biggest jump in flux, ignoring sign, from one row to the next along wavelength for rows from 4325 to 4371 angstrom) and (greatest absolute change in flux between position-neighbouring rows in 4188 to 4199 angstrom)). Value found 0.64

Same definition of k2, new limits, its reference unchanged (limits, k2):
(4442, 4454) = 4453.33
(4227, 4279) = 4278.43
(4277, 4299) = 4278.43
